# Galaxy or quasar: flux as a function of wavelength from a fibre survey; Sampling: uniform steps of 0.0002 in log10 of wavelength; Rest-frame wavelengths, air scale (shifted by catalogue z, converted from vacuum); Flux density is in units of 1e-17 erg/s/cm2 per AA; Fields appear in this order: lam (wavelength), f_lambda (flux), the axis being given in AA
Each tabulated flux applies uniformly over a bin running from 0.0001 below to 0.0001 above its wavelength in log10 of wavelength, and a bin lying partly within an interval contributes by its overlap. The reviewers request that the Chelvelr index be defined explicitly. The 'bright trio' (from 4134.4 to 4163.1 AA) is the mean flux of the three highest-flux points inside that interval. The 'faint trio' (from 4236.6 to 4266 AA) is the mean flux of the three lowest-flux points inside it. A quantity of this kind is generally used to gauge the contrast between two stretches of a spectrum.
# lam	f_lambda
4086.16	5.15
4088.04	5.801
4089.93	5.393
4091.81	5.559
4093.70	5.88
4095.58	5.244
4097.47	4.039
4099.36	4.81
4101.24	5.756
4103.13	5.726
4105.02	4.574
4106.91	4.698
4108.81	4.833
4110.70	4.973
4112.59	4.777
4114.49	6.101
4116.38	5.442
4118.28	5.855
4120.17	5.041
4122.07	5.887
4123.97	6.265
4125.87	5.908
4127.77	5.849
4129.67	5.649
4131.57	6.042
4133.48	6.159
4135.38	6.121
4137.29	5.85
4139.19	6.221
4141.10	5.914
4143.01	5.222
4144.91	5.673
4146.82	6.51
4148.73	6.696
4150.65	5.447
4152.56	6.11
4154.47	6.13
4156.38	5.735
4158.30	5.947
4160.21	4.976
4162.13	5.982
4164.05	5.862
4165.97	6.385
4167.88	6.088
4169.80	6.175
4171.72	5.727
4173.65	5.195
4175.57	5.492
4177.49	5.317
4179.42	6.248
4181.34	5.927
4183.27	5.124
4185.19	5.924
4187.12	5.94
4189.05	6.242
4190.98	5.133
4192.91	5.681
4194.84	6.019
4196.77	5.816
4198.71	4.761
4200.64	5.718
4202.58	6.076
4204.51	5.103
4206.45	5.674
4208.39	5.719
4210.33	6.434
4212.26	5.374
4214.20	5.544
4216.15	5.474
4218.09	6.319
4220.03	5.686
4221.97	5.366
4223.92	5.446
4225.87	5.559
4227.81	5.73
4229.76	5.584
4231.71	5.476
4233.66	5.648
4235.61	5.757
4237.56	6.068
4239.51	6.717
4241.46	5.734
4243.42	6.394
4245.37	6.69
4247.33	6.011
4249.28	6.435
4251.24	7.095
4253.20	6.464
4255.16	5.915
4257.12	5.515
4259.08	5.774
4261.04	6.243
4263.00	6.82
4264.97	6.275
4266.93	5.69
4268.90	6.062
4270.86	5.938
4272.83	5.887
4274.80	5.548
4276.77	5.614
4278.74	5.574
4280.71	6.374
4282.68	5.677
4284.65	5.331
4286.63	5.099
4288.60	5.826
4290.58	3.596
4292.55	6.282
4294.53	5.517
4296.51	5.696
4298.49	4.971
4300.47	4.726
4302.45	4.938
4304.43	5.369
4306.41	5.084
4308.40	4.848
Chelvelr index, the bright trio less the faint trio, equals 0.8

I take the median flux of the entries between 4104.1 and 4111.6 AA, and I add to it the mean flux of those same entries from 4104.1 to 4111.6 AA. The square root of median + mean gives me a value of 3.09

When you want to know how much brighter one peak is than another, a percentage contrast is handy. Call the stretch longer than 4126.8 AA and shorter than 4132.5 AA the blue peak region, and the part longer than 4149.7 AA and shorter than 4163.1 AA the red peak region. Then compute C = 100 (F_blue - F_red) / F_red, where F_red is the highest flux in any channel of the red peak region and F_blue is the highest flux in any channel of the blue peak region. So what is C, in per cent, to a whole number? -1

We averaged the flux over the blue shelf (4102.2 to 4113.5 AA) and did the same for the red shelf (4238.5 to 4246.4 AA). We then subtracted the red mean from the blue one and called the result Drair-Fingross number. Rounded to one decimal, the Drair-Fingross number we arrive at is -1.5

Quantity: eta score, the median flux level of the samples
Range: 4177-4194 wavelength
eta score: 5.92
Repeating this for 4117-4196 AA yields 5.91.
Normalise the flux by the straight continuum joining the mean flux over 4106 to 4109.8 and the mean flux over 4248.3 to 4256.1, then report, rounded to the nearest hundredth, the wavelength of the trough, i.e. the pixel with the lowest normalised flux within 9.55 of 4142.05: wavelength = 4143.01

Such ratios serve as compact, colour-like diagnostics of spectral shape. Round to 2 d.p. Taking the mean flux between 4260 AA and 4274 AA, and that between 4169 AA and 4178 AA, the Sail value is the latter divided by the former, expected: 0.91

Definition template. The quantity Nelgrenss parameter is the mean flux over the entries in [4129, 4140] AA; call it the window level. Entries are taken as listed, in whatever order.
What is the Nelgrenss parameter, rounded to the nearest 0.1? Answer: 6.0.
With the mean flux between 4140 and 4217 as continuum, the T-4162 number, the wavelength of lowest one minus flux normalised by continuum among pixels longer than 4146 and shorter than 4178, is 4148.73 AA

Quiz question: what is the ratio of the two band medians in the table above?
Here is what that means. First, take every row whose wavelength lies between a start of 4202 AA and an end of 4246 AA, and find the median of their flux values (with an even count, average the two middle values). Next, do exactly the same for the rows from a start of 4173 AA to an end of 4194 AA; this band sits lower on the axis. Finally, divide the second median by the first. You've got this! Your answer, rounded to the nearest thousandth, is 0.999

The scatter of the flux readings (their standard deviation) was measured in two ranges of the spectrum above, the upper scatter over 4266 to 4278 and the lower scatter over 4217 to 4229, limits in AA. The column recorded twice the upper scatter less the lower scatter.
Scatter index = 0.06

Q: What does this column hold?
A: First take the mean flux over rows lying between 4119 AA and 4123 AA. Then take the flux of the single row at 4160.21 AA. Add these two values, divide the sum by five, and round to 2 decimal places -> 2.09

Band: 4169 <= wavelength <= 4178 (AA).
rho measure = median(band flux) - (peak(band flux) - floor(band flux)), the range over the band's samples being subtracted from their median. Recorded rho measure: 4.51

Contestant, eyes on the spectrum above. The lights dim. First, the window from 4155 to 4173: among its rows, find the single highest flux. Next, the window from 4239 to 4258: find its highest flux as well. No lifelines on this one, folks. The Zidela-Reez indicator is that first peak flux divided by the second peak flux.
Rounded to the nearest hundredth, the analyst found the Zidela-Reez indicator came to 0.90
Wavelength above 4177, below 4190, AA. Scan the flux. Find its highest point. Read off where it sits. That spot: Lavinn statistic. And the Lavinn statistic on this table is 4179.42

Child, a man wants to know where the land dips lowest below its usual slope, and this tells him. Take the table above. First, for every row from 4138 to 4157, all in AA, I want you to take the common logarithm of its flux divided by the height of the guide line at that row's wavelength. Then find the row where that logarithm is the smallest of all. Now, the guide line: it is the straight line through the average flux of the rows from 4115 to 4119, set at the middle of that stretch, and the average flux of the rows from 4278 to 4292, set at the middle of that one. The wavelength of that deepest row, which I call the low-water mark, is 4143.01 AA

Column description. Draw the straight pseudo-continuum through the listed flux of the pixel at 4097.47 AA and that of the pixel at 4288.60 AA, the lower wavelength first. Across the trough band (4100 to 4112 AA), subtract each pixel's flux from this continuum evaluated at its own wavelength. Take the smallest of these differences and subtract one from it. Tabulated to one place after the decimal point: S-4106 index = -2.7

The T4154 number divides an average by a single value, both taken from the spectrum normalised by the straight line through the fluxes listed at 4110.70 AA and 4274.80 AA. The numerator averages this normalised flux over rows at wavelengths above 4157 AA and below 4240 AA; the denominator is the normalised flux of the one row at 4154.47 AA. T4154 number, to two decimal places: 0.91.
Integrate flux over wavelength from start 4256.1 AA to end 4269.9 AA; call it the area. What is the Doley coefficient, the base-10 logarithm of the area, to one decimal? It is 1.9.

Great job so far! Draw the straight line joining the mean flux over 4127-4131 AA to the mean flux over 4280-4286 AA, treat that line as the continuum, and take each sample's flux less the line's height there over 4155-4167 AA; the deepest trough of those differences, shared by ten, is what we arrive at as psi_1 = -0.08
